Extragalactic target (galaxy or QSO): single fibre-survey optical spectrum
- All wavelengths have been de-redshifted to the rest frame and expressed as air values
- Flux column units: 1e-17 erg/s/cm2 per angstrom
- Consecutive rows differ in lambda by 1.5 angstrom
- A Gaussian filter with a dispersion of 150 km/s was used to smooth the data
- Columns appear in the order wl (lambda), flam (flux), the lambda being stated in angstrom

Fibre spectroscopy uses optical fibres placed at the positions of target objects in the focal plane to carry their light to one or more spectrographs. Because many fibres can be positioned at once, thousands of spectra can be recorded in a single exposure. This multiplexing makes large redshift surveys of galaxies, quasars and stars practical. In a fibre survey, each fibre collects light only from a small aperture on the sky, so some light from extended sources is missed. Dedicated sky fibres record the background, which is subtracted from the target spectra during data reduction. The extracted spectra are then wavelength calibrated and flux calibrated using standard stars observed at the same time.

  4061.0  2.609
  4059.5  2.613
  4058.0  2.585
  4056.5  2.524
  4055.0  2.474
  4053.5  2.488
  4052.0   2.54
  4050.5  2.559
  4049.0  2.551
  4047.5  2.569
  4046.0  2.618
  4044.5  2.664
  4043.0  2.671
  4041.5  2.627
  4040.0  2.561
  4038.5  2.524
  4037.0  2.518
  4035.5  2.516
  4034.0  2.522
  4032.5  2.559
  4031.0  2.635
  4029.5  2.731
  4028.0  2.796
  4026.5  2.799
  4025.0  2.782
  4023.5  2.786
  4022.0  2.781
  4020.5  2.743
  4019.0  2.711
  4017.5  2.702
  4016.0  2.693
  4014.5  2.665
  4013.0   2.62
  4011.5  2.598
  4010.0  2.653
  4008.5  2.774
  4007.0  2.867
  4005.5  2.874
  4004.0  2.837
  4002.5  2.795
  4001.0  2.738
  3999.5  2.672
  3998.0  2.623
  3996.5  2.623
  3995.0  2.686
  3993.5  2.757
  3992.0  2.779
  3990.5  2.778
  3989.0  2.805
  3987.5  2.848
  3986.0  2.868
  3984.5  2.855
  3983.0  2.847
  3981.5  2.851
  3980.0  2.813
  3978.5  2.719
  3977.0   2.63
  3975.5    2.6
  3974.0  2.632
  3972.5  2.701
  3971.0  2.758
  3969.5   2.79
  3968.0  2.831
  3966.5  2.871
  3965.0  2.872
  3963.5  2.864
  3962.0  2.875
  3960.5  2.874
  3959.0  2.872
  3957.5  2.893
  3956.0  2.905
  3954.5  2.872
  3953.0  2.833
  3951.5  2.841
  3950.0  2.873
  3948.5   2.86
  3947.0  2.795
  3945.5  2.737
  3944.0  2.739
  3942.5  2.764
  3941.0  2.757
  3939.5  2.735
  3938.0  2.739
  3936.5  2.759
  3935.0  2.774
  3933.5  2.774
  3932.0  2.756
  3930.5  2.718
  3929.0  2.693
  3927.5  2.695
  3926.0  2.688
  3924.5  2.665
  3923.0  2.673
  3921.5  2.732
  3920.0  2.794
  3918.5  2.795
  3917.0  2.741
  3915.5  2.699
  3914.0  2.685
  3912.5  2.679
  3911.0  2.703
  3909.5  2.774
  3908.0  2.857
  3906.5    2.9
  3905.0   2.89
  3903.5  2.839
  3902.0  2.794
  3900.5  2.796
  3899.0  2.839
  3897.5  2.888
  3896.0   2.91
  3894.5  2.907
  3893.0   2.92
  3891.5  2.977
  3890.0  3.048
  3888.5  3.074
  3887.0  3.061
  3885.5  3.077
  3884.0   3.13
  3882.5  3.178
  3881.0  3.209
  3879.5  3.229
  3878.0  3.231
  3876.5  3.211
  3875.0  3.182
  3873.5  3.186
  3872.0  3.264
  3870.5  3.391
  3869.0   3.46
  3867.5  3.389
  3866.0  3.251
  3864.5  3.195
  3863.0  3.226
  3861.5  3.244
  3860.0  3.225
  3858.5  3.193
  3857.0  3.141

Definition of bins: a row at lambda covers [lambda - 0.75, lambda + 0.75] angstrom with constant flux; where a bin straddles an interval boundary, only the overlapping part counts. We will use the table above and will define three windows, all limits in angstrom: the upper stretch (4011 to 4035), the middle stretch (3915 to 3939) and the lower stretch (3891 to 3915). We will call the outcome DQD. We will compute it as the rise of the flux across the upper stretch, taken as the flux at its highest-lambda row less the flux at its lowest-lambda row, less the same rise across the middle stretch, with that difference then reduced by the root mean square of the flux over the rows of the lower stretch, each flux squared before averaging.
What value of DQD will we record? -2.95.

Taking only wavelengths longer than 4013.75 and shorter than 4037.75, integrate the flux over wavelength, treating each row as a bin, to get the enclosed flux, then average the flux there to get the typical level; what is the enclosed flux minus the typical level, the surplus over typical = 61.7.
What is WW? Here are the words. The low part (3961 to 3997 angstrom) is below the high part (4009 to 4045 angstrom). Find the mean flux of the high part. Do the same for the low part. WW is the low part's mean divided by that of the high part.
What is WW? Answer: 1.04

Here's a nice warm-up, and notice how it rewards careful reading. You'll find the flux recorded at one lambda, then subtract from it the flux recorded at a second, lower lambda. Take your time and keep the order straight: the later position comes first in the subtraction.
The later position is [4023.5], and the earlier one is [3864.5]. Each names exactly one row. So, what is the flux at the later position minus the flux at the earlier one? -0.41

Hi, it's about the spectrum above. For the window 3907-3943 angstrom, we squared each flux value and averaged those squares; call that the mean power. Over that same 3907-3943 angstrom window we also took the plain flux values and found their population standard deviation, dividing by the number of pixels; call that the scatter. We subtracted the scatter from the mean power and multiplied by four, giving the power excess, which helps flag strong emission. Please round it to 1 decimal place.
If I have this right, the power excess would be 29.8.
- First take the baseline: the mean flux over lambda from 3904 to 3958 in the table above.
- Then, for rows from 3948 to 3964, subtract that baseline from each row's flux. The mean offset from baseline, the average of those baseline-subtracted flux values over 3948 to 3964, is 0.10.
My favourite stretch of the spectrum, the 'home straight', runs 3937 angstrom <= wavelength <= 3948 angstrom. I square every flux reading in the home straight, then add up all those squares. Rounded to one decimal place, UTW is 53.0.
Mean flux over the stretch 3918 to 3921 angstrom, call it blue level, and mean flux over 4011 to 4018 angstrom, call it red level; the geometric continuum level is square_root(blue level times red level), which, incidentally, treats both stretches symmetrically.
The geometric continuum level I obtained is 2.72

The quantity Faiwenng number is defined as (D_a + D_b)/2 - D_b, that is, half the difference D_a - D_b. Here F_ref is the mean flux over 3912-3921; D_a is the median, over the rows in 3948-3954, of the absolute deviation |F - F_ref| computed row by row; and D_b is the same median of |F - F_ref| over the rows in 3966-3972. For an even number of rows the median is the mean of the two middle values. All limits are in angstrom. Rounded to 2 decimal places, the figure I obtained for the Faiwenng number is 0.02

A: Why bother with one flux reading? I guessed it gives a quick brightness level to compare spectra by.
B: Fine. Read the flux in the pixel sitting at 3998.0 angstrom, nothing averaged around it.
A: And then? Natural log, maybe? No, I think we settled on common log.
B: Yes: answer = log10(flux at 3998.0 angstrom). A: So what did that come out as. 0.419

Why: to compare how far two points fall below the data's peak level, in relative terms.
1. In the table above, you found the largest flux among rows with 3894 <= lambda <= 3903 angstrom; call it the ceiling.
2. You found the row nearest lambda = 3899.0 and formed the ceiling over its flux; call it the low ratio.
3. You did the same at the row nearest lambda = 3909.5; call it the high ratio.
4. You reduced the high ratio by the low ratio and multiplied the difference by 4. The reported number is 0.1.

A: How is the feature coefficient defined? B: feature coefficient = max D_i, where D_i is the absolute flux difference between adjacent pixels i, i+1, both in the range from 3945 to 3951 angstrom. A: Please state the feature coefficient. 0.065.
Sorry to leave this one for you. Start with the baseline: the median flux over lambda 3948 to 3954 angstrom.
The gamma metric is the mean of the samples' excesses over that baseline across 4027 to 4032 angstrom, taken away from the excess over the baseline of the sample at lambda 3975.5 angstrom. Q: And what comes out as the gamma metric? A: -0.12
